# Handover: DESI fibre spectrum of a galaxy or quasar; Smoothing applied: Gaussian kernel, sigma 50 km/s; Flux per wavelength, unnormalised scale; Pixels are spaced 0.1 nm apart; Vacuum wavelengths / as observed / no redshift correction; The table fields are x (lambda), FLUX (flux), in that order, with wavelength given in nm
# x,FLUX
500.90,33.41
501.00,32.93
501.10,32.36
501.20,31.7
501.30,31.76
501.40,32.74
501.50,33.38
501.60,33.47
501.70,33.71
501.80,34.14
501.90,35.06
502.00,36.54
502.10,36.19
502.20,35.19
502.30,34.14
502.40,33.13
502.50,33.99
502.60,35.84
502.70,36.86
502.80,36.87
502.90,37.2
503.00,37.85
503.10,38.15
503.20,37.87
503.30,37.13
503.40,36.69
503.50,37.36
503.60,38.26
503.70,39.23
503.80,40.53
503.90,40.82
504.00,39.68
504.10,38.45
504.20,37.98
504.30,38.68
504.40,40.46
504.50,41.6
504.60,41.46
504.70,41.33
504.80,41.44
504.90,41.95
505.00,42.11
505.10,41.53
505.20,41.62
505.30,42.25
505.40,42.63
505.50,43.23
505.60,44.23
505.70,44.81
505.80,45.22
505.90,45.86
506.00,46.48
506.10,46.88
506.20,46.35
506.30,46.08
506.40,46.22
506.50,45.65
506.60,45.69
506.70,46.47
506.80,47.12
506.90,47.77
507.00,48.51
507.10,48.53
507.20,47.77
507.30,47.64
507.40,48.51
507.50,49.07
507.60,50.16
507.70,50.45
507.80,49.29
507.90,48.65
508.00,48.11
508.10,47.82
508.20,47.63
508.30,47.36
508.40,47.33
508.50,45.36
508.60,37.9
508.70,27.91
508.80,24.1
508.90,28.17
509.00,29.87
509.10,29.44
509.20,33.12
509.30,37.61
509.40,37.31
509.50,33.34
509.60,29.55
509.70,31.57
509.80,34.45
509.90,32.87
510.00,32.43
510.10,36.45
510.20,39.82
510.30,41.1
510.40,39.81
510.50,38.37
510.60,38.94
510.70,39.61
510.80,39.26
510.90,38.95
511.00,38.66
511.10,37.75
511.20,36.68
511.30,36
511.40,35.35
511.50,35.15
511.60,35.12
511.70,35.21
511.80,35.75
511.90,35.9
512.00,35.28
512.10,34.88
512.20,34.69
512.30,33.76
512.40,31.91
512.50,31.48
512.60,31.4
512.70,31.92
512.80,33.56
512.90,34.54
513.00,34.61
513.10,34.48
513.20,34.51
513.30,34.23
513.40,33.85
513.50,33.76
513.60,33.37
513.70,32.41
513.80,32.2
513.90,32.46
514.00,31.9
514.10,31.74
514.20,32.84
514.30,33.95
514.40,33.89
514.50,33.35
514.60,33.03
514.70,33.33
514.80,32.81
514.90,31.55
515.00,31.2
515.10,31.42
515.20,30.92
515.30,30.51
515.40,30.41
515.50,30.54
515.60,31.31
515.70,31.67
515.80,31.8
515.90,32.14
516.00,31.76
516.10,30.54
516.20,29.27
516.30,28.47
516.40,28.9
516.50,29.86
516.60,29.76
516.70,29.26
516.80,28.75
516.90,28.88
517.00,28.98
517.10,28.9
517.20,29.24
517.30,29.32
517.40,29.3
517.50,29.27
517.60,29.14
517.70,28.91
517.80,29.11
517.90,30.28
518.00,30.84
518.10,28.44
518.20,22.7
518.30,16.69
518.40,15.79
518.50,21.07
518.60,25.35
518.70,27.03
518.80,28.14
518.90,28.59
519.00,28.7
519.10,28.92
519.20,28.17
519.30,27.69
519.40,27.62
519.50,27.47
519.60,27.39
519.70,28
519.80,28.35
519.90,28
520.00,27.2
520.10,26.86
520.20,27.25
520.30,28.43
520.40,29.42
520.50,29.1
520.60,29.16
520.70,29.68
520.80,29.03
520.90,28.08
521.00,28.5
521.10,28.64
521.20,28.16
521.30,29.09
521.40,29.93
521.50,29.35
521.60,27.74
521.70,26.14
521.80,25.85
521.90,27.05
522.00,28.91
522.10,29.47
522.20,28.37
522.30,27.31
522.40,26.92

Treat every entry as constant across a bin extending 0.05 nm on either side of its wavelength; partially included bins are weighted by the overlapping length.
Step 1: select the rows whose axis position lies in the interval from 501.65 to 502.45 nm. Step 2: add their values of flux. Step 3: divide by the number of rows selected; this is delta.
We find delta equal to 35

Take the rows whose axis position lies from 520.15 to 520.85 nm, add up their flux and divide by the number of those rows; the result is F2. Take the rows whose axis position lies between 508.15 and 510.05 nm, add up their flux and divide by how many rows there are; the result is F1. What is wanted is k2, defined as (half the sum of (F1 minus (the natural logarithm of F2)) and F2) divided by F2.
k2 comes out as 1.05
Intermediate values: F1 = 35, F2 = 29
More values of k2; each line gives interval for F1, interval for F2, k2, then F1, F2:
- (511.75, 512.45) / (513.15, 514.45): 0.97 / 35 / 33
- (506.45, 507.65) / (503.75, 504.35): 1.06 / 48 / 39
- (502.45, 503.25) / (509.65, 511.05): 0.95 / 37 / 37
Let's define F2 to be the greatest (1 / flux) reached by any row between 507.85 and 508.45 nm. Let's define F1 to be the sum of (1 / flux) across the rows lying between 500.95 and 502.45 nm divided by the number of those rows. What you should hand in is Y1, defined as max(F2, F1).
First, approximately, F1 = 0.0297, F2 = 0.021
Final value 0.030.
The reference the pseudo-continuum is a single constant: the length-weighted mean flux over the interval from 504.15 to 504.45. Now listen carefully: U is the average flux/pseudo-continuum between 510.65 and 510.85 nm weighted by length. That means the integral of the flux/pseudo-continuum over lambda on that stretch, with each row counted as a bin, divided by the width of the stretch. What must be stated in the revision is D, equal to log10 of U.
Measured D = 0.00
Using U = 1.01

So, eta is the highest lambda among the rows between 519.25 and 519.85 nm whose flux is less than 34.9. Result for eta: 519.80 nm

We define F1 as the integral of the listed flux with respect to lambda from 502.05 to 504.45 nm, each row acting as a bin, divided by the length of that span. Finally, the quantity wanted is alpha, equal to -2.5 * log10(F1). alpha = -3.93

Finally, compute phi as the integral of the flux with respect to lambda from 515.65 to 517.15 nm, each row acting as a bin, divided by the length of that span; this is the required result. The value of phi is 30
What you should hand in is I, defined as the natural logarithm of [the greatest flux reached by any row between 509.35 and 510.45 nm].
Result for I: 3.7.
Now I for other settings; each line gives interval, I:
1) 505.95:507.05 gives 3.9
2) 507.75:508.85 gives 3.9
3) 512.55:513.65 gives 3.5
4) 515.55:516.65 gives 3.5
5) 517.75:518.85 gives 3.4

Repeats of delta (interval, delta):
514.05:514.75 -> 33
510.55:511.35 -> 38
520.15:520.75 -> 29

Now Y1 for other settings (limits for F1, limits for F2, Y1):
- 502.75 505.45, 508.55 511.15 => 0.041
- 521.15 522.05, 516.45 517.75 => 0.036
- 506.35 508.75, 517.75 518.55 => 0.063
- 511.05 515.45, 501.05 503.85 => 0.032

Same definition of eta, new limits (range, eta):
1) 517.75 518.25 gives 518.20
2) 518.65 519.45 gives 519.40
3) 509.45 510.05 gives 510.00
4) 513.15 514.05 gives 514.00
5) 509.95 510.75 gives 510.00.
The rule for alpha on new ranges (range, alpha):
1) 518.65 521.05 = -3.63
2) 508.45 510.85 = -3.86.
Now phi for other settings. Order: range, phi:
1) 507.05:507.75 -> 49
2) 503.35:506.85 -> 42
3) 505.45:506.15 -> 45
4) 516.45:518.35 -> 28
